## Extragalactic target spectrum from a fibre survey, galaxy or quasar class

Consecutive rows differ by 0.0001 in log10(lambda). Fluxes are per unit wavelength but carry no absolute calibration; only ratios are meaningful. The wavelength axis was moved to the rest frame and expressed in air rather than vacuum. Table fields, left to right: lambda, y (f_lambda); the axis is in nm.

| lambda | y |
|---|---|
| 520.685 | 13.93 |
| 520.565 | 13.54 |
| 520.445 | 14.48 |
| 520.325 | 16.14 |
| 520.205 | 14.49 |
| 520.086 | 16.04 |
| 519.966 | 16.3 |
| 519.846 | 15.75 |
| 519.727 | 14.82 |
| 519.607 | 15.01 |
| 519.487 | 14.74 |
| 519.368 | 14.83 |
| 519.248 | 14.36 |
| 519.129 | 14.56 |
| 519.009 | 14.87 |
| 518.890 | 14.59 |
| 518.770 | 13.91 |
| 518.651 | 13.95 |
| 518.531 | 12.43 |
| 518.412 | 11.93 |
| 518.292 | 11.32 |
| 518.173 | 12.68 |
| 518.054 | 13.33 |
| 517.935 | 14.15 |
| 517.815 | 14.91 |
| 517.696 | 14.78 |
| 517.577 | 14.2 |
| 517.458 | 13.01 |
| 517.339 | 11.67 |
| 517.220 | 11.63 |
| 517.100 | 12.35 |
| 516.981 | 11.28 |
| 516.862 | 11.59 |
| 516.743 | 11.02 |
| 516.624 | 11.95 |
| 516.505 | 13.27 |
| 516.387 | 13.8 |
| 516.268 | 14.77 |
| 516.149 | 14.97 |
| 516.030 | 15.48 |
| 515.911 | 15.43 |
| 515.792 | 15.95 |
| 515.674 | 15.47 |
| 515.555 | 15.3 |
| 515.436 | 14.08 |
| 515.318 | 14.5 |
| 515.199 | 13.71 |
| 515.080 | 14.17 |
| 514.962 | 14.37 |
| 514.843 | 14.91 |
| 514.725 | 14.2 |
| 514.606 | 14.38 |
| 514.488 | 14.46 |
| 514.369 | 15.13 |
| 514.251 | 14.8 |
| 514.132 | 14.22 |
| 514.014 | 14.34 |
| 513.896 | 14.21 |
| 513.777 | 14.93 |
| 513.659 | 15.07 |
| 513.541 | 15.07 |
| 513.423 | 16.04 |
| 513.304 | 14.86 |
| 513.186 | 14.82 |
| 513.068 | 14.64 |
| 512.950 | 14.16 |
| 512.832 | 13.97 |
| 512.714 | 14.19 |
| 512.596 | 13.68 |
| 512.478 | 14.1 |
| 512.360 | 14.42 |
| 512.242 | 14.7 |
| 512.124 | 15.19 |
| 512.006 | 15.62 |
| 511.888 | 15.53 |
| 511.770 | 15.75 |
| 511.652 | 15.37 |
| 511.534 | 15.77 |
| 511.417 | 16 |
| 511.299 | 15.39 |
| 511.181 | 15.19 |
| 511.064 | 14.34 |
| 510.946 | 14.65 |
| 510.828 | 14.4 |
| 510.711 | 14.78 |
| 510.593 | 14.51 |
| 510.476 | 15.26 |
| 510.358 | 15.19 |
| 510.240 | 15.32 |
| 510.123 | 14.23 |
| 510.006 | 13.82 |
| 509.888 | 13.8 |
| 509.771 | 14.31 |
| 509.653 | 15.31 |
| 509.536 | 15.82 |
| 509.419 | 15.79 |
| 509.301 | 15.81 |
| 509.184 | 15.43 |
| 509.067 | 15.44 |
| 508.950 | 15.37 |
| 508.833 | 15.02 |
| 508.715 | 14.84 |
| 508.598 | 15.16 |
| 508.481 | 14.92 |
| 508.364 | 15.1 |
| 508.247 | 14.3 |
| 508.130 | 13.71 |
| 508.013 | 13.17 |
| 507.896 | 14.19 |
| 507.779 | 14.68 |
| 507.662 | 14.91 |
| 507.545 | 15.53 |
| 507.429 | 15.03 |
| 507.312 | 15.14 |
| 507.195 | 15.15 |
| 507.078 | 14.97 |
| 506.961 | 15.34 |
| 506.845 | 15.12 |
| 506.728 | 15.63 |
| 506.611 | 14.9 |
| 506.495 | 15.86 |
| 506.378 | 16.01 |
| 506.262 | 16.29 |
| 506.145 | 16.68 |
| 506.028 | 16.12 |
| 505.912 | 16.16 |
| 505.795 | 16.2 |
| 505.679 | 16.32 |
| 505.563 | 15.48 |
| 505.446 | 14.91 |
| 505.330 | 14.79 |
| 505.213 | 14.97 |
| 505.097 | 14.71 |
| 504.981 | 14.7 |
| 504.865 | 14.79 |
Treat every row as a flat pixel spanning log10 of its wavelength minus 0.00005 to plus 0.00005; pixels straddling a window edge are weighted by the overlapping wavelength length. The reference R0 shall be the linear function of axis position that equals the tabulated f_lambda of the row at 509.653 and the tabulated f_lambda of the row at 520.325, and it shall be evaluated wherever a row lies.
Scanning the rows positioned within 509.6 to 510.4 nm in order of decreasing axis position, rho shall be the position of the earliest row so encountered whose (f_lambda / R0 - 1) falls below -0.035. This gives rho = 510.123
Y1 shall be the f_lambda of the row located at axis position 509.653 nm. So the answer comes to 15.31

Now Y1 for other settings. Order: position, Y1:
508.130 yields 13.71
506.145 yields 16.68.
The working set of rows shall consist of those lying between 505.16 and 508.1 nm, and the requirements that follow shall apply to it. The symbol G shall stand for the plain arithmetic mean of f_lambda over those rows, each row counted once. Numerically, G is 15.3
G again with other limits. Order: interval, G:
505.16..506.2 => 15.7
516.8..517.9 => 12.8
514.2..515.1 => 14.6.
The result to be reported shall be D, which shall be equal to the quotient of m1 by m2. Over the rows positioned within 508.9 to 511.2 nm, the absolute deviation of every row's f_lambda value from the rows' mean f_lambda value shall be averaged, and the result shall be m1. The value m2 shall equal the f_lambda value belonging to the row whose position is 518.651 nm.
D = 0.040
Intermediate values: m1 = 0.56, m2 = 13.95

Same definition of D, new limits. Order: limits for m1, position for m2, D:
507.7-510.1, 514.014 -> 0.045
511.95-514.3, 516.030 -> 0.030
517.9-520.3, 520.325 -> 0.061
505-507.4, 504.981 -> 0.037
